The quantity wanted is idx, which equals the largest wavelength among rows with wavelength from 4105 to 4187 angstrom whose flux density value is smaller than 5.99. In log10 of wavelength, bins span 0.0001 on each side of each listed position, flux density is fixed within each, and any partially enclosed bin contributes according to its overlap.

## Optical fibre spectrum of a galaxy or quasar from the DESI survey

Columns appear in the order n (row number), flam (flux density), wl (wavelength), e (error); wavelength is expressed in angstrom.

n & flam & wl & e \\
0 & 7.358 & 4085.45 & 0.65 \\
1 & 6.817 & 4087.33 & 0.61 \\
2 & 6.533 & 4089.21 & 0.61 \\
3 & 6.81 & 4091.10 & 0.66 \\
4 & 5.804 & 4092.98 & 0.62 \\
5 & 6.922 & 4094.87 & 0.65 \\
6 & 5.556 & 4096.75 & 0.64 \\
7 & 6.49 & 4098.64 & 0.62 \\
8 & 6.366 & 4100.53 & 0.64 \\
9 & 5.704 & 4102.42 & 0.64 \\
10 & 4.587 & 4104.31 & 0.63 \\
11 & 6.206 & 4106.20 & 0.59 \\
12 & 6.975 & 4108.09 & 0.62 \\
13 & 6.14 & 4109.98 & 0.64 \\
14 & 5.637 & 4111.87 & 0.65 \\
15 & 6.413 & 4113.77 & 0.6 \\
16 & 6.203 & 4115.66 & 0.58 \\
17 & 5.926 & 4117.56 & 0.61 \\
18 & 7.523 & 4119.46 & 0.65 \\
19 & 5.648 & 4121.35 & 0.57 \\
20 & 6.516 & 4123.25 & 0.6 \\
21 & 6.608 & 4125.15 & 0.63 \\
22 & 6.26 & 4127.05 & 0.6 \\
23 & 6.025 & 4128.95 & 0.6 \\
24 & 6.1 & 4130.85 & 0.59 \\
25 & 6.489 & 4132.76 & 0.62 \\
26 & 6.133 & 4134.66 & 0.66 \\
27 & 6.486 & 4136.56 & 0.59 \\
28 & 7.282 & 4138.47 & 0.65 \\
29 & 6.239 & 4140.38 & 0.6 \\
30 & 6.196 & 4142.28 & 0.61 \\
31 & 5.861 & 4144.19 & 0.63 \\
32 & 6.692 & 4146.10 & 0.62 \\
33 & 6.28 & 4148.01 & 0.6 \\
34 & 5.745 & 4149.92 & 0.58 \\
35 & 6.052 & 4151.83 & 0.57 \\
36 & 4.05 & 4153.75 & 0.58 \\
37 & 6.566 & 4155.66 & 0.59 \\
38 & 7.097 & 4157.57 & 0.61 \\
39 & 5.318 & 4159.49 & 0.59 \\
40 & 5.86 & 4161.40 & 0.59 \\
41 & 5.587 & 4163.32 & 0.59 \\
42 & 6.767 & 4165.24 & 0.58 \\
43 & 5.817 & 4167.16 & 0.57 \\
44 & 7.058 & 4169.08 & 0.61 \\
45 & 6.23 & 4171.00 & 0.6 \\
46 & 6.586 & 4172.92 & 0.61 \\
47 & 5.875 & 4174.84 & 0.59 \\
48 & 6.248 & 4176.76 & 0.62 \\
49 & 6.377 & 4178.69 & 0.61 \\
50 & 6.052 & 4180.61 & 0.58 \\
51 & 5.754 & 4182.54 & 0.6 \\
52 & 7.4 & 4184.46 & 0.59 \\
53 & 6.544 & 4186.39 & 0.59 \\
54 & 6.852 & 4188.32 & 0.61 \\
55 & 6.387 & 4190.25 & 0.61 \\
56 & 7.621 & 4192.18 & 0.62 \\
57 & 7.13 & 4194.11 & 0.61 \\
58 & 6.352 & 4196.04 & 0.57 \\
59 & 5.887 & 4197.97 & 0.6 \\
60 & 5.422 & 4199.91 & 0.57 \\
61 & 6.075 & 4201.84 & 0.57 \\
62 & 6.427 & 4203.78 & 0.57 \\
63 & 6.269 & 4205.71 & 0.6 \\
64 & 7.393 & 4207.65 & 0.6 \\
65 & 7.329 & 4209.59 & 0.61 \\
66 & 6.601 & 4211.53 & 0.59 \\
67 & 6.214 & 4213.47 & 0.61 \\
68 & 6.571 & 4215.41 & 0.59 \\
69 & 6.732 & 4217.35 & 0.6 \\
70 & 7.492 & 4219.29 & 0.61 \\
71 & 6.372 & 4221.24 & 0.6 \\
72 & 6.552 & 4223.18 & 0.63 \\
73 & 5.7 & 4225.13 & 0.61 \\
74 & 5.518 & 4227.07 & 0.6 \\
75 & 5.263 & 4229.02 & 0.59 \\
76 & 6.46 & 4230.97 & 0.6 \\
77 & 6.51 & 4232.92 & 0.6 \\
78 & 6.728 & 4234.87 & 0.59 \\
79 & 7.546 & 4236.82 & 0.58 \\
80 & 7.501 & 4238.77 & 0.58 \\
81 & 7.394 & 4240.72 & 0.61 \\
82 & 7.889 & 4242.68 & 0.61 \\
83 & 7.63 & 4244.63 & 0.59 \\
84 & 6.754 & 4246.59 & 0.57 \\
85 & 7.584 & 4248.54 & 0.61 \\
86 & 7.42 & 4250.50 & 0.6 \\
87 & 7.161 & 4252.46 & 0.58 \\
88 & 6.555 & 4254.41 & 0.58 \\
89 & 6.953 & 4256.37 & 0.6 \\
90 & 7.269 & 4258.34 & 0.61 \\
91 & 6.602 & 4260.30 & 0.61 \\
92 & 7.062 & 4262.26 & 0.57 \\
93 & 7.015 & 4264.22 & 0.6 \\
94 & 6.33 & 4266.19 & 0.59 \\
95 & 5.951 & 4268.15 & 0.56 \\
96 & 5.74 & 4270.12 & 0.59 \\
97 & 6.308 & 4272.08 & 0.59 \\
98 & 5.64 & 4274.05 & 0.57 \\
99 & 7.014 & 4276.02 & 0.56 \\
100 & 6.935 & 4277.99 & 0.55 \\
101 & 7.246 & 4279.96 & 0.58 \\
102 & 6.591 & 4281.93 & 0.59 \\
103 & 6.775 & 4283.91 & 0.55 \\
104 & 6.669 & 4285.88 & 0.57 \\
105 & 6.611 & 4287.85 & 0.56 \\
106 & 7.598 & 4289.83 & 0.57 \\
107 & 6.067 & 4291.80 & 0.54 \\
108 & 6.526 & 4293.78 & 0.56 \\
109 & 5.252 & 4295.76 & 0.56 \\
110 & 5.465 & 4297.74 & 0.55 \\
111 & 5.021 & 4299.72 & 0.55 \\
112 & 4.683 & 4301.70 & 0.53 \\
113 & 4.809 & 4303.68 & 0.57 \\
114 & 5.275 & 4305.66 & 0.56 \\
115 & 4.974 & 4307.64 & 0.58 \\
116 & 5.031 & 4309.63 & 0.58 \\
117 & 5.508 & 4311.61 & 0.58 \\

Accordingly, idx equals 4182.54 angstrom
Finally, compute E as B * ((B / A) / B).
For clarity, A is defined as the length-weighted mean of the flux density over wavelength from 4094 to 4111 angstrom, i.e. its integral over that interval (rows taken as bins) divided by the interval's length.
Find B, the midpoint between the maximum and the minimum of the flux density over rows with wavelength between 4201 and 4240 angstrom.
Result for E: 1.05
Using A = 6.1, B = 6.40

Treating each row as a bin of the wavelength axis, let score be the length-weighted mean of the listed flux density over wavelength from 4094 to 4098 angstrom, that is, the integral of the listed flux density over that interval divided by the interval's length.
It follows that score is 6.25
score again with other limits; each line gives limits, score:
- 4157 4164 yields 5.92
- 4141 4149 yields 6.26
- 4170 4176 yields 6.24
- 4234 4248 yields 7.36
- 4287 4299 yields 6.22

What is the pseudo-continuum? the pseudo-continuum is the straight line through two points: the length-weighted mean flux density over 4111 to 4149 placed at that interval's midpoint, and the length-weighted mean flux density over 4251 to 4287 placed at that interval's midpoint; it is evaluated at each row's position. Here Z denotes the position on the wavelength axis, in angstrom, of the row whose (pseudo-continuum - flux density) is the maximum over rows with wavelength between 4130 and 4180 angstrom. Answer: 4153.75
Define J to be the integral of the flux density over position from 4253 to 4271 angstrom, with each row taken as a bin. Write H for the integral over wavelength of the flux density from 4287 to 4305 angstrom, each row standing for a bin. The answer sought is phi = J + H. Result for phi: 223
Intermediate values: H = 104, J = 119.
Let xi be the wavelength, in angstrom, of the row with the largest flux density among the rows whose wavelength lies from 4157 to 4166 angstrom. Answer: 4157.57 angstrom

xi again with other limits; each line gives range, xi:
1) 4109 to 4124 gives 4119.46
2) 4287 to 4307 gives 4289.83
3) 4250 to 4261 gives 4250.50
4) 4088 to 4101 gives 4094.87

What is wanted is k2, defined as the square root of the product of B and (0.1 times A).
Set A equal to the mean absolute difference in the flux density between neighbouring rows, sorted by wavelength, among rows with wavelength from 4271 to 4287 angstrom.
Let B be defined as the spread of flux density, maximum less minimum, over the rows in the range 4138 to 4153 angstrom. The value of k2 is 0.272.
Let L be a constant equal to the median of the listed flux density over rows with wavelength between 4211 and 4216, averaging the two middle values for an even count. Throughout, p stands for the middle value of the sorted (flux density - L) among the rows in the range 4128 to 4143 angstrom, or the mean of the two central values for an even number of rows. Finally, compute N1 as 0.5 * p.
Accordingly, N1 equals -0.18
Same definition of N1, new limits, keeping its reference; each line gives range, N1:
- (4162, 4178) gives -0.17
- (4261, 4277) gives -0.13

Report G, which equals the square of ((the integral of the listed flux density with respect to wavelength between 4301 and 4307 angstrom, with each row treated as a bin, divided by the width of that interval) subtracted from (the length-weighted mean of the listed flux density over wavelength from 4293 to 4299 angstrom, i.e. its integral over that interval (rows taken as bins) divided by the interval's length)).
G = 0.55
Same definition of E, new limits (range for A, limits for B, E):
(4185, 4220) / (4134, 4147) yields 0.99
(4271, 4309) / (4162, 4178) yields 1.04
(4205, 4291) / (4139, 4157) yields 0.79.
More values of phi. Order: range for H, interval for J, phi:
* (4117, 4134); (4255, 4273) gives 226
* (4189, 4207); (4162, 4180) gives 228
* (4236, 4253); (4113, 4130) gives 234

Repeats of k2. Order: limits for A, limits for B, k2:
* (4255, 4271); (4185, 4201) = 0.295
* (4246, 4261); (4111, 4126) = 0.295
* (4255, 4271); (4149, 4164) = 0.347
